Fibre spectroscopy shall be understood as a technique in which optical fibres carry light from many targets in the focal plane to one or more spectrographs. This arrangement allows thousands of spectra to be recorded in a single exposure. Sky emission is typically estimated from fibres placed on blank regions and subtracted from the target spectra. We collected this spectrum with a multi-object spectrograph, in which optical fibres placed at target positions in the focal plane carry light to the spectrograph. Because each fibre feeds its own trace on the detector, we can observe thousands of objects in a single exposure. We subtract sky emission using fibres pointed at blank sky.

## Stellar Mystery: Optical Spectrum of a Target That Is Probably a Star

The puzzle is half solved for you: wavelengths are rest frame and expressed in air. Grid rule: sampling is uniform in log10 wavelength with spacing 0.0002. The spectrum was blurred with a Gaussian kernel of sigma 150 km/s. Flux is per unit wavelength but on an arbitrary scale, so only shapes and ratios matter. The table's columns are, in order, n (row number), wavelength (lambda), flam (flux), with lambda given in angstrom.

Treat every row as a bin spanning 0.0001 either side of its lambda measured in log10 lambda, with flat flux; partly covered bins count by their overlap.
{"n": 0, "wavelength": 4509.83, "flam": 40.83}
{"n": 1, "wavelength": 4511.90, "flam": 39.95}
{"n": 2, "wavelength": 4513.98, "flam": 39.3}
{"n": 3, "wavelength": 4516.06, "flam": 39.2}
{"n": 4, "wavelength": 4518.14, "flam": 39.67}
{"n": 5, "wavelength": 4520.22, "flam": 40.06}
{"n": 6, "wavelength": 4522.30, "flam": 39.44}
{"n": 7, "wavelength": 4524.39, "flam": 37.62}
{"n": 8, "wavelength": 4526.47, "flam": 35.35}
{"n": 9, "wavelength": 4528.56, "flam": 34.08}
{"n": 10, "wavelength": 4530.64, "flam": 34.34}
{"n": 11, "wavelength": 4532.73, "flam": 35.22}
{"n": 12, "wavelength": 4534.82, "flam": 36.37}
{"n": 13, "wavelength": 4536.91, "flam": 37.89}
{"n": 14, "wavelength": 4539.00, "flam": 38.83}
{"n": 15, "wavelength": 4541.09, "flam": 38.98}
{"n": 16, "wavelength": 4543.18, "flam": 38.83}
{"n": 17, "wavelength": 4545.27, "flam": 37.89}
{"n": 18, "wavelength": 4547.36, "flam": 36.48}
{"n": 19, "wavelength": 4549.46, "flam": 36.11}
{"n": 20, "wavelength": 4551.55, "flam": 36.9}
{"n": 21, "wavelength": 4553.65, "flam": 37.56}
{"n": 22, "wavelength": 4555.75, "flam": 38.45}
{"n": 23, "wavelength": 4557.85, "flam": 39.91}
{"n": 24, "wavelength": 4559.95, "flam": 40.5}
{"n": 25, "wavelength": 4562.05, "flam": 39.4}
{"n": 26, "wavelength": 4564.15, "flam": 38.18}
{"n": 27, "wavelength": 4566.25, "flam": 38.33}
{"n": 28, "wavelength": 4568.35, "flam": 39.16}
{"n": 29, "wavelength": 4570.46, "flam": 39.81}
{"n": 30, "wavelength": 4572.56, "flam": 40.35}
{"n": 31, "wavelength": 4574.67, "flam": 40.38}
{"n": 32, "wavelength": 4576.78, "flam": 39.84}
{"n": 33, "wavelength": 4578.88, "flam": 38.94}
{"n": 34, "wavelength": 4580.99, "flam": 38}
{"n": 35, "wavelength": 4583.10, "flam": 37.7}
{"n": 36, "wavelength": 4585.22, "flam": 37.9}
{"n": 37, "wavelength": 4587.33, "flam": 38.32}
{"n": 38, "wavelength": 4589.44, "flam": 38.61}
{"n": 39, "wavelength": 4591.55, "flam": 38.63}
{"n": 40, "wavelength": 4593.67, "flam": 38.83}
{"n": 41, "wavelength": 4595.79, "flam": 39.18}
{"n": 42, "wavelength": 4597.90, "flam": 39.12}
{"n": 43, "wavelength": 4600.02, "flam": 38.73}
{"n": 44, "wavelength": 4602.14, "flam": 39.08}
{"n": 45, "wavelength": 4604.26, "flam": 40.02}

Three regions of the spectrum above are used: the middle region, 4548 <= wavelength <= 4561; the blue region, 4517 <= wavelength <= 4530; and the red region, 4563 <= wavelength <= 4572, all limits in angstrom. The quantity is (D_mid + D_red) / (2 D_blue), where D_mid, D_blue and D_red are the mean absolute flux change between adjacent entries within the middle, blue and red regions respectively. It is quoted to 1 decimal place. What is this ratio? 0.6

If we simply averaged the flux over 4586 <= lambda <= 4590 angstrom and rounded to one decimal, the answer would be 38.5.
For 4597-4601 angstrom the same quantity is 38.9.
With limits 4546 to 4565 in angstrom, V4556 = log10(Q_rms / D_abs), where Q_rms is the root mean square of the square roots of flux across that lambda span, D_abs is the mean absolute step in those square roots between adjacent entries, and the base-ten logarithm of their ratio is 1.94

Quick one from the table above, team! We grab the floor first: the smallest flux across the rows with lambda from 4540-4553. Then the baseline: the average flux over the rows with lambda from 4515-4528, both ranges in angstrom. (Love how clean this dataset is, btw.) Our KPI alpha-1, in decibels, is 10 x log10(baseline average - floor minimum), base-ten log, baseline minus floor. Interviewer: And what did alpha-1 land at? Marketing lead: 4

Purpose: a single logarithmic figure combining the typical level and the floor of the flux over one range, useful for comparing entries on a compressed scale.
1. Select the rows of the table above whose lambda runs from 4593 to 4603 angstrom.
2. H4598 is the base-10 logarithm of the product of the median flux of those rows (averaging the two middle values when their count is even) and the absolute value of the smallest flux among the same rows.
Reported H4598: 3.18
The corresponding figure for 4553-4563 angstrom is 3.17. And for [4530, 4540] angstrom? 3.10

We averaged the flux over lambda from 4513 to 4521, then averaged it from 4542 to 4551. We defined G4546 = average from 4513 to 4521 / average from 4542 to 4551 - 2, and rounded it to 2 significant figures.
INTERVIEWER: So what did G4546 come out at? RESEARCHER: -0.94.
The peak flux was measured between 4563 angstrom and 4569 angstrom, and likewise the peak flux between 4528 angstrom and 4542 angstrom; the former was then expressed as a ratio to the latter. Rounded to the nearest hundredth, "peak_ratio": 1.00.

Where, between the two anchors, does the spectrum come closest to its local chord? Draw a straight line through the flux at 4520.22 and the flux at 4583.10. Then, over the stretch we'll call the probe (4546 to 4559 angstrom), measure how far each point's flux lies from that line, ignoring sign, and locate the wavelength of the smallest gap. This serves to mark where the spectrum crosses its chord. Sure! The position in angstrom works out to 4555.75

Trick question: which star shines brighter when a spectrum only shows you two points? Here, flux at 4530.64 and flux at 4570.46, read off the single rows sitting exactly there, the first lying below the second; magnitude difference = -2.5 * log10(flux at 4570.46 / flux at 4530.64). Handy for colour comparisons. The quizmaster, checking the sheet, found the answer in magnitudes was -0.16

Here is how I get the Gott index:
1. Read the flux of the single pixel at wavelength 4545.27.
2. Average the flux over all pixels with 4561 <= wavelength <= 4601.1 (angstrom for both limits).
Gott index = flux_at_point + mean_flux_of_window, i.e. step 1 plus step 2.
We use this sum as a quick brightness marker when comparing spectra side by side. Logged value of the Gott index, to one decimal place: 76.8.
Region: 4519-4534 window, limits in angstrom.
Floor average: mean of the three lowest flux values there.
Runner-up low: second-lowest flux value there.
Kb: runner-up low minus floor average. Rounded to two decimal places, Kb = -0.21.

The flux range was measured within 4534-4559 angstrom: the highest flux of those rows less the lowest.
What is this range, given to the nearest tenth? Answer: 3.8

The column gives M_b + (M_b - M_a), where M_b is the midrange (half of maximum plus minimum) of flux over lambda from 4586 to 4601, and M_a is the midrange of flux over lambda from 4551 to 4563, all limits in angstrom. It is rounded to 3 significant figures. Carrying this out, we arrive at 38.8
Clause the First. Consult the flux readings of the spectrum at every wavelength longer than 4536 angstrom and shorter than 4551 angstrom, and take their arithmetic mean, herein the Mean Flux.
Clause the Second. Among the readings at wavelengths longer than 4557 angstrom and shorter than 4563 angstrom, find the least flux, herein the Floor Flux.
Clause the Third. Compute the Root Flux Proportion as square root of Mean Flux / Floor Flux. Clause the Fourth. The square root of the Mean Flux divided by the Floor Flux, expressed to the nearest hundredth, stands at 0.98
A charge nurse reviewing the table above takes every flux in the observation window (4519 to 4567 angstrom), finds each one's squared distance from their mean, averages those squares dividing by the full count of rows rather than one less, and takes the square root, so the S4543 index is 1.77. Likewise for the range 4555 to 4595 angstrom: 0.87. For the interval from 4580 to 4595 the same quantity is 0.40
